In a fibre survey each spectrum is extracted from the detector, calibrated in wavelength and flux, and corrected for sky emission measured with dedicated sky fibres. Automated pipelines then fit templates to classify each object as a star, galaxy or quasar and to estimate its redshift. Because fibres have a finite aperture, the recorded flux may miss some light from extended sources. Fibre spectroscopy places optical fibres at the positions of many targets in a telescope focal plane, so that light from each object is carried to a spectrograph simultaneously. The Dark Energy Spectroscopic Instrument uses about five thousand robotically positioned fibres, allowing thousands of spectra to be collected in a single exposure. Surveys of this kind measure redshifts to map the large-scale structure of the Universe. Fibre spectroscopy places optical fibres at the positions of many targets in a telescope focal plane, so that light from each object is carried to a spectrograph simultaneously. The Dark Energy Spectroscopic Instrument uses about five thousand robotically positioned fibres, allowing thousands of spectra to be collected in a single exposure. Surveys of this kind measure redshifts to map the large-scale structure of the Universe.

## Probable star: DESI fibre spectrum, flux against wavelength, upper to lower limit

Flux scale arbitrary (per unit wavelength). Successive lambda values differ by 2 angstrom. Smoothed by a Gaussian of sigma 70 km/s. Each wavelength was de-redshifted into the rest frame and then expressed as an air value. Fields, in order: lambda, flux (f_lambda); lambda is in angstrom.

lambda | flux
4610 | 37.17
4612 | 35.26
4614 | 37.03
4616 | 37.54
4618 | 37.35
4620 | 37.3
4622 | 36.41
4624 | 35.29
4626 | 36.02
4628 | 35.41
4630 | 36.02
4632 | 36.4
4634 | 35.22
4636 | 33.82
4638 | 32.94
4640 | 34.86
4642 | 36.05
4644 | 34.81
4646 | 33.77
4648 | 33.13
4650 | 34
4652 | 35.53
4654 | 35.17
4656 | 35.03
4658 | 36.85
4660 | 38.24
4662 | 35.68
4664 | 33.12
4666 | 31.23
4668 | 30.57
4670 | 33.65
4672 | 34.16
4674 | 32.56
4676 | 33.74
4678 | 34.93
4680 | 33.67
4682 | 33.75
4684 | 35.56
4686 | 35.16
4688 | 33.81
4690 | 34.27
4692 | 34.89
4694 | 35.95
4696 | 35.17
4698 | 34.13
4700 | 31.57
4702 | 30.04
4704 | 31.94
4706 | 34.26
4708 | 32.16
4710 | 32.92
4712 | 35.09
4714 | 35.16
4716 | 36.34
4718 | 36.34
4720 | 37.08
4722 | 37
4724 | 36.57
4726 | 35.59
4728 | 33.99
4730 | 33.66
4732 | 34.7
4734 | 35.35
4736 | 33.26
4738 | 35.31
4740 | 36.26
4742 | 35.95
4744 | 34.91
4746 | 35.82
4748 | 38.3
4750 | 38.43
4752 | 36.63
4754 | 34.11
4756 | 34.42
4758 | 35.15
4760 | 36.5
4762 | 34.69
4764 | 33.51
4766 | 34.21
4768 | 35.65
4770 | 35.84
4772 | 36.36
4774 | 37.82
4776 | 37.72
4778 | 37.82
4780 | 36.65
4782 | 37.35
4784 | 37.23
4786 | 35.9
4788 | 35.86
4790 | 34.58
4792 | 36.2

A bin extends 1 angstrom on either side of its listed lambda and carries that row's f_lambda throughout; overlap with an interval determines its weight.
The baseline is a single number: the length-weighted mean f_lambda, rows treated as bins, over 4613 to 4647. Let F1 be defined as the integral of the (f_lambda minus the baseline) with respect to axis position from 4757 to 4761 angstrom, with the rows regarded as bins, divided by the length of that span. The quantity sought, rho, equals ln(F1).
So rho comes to -1.8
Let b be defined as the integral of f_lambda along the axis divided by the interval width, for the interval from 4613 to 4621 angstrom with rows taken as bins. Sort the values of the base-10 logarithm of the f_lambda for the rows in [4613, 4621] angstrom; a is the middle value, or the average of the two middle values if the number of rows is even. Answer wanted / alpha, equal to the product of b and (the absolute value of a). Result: 59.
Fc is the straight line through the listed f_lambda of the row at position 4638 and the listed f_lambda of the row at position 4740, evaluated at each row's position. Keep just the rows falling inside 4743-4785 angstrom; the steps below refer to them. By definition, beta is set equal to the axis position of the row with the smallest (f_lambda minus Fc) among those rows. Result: 4764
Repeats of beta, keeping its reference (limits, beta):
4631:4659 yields 4648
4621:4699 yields 4668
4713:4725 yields 4714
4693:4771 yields 4702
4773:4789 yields 4788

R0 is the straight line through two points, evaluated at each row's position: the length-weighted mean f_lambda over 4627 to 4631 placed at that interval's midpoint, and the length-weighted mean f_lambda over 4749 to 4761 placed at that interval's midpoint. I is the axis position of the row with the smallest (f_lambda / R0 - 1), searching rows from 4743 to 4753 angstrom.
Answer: 4744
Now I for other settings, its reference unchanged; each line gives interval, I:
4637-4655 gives 4638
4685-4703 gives 4702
